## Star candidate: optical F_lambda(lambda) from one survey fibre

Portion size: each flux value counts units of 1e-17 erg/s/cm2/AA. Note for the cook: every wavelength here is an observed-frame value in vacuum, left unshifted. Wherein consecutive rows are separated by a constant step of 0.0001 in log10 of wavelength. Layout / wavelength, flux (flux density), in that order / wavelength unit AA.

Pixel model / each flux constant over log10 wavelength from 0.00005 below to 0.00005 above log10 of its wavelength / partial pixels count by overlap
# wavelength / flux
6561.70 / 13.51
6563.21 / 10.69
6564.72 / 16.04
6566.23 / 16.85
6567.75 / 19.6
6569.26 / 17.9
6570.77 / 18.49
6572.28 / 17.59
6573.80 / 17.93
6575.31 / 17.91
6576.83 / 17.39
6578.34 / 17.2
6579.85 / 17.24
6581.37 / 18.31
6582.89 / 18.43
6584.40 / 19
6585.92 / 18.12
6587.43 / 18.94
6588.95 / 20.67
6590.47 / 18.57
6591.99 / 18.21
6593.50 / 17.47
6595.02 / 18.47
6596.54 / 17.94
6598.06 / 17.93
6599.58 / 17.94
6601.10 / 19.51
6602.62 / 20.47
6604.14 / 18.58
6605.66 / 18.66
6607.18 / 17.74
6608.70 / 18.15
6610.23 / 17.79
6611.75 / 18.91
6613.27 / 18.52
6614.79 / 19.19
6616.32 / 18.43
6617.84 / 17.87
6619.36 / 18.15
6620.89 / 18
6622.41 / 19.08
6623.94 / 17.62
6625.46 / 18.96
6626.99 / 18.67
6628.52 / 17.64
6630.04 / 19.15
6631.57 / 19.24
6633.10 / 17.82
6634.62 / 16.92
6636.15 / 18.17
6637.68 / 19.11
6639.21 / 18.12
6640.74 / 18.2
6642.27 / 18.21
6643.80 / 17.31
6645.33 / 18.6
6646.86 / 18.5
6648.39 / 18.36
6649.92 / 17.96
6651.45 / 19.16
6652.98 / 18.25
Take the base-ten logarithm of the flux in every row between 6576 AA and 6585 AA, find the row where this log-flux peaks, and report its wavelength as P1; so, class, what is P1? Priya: 6584.40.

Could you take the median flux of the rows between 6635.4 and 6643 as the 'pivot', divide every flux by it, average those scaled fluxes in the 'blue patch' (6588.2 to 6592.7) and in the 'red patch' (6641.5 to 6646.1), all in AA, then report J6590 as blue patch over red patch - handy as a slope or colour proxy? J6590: 1.06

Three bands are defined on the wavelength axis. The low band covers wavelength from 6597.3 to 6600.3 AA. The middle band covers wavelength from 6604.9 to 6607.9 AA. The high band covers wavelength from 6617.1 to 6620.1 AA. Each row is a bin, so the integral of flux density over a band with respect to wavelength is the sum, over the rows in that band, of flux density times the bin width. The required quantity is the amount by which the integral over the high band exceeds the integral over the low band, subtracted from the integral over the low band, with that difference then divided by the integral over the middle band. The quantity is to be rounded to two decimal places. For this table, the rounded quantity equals 0.98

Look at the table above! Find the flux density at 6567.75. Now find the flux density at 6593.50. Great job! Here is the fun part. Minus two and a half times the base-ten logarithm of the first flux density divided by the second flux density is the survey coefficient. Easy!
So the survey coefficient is -0.12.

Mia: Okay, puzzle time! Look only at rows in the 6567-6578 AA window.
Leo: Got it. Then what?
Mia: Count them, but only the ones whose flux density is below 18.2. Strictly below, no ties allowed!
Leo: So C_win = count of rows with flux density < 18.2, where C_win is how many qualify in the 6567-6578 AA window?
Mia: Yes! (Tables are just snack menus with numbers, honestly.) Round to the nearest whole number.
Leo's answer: 5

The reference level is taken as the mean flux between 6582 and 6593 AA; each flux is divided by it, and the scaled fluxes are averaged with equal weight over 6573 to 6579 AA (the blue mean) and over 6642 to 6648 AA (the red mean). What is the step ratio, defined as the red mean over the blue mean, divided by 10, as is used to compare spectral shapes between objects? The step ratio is 0.103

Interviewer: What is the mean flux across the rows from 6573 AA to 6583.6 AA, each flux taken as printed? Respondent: 17.8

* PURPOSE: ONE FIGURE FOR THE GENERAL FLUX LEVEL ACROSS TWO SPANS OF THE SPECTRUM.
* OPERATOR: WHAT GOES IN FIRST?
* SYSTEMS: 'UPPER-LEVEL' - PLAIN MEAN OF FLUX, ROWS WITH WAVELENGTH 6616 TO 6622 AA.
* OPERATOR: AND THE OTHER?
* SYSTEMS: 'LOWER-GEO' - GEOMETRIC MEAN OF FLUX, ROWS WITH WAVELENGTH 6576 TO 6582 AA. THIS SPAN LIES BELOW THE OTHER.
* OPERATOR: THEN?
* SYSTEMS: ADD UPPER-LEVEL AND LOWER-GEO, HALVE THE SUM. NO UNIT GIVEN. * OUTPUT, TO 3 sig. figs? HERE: 17.8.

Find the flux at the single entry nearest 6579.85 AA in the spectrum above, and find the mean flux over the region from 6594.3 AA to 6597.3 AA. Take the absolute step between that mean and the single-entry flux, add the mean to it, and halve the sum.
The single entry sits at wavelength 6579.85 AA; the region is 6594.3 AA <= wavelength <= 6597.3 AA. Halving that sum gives 9.6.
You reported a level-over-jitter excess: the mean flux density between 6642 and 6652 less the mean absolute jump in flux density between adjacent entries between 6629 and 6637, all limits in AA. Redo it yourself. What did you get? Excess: 17.4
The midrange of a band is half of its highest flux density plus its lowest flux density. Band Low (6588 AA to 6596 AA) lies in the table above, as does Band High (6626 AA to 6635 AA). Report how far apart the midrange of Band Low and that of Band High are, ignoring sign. 1.0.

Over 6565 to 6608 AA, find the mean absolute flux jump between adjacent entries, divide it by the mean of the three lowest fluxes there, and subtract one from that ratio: -0.951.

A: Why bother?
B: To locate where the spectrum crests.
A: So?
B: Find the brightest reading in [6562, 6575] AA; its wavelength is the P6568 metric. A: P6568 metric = 6567.75 AA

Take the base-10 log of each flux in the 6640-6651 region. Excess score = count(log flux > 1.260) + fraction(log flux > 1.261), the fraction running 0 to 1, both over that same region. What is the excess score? 5.4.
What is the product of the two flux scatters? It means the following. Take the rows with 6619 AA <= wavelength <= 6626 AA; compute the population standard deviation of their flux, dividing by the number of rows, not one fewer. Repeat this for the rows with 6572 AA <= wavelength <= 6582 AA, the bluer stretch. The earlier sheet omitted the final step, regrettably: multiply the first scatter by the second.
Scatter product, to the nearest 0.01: 0.22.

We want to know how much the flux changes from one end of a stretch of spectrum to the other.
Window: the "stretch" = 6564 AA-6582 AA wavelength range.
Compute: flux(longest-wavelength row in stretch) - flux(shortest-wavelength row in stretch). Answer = 2.3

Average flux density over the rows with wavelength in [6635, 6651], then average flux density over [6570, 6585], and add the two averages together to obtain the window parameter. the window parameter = 36.2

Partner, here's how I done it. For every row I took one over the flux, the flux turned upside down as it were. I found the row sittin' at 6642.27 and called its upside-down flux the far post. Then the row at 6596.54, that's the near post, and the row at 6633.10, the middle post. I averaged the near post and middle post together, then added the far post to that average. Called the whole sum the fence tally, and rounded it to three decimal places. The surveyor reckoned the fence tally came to 0.111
